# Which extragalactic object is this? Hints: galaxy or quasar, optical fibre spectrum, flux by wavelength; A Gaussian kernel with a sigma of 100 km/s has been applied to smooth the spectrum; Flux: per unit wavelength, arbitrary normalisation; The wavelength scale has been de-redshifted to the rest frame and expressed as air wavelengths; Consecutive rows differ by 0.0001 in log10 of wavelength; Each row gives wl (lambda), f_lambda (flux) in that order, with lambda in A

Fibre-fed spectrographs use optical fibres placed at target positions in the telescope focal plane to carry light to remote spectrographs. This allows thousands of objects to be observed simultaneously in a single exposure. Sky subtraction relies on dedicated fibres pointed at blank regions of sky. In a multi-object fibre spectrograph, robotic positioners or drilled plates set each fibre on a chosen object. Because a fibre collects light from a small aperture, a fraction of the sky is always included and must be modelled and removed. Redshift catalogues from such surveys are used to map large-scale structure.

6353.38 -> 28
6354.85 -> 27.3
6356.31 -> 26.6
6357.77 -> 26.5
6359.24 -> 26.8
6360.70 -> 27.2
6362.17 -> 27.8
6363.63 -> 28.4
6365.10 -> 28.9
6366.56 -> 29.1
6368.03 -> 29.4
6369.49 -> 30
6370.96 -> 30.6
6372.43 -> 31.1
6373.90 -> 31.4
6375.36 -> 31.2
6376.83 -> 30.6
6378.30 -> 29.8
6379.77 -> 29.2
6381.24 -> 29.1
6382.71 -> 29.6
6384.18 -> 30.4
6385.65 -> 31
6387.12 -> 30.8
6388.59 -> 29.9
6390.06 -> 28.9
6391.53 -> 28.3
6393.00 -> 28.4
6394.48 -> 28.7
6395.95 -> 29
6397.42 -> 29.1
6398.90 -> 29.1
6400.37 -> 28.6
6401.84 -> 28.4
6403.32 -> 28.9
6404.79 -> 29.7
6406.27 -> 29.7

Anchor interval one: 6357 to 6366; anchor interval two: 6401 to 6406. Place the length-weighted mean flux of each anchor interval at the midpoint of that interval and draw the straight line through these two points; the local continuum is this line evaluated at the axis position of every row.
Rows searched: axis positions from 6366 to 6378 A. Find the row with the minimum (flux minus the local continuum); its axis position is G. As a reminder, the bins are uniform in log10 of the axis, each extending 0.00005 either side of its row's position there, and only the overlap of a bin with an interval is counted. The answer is 6366.56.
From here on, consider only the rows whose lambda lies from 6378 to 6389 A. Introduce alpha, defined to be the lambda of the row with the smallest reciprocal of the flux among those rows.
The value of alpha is 6385.65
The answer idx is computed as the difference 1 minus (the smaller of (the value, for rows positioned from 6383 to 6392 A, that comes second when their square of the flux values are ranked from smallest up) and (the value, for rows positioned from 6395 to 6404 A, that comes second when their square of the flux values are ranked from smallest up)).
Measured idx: -817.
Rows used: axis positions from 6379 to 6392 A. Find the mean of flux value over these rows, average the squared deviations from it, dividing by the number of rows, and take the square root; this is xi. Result 0.86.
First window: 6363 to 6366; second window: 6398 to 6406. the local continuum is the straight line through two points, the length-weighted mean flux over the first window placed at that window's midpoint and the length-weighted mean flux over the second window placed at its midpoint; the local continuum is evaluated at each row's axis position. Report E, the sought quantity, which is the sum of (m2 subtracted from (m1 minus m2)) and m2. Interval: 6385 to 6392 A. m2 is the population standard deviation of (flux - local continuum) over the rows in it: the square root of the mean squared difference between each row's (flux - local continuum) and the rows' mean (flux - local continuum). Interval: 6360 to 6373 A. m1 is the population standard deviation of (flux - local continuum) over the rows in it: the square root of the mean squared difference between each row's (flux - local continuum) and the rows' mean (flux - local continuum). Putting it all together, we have 0.1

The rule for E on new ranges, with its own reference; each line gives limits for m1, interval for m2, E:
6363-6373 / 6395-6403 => 0.6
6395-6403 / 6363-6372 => -0.4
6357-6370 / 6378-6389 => 0.5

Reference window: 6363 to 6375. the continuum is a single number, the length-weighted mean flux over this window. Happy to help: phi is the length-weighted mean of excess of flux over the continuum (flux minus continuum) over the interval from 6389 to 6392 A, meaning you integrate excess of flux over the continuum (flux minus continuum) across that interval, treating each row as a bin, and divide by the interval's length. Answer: -1.2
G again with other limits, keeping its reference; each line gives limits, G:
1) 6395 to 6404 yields 6401.84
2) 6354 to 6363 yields 6357.77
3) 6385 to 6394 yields 6391.53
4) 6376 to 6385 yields 6381.24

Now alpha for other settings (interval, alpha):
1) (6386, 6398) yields 6387.12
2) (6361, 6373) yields 6372.43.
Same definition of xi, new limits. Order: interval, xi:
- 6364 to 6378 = 0.89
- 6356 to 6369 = 1.07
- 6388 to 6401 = 0.45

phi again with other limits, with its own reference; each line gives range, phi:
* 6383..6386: 0.6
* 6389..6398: -1.2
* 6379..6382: -0.8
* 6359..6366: -2.0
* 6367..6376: 0.6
